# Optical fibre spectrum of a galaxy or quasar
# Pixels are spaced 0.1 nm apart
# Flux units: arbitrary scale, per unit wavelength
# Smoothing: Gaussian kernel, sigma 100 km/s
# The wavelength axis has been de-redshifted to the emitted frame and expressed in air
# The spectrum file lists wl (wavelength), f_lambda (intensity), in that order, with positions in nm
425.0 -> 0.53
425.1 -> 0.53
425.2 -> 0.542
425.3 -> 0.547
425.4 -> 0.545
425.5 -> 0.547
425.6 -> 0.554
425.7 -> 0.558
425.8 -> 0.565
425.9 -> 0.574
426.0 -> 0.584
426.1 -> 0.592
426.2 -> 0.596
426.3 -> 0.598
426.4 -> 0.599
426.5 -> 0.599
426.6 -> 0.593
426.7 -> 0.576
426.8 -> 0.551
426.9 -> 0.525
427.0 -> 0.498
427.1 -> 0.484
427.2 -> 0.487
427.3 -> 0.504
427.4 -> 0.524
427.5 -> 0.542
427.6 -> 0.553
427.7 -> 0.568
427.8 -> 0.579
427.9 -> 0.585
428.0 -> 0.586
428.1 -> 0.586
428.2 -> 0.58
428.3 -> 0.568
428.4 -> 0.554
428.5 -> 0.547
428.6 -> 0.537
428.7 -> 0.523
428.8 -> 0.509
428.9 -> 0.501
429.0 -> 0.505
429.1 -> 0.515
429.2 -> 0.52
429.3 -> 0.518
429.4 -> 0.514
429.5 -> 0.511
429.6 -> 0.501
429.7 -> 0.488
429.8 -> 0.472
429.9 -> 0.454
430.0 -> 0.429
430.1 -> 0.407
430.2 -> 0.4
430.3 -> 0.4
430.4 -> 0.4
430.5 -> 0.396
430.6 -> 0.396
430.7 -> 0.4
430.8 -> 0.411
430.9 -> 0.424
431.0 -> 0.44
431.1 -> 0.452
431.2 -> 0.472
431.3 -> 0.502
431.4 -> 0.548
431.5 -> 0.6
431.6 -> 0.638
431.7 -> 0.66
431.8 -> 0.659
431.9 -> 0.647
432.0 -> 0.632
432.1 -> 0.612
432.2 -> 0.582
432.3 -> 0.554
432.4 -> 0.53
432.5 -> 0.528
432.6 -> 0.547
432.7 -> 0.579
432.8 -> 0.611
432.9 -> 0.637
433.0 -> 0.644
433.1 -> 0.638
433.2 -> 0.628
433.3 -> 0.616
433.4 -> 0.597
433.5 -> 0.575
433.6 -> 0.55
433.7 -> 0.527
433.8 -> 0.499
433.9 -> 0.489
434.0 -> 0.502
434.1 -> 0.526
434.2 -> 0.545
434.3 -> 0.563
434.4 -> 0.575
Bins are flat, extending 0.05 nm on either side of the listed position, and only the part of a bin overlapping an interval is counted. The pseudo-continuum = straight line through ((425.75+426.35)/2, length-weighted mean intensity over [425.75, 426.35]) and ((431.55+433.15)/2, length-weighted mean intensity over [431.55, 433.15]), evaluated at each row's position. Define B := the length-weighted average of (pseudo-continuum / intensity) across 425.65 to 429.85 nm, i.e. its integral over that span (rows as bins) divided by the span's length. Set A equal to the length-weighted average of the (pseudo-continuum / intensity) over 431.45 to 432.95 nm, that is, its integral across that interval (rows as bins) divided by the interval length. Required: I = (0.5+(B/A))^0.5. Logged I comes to 1.26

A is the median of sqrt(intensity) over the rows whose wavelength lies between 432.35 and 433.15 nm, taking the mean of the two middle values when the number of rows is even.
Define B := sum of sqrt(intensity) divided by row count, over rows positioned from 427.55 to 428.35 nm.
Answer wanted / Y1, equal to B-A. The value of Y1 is -0.01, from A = 0.77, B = 0.759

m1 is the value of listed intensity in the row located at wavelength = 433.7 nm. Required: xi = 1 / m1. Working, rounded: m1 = 0.527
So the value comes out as 1.9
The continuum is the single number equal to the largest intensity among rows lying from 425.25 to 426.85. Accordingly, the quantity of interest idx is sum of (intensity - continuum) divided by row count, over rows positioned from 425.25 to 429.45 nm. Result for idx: -0.049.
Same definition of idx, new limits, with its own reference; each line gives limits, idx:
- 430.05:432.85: -0.084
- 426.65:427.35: -0.081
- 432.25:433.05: -0.020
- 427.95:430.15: -0.084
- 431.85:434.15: -0.023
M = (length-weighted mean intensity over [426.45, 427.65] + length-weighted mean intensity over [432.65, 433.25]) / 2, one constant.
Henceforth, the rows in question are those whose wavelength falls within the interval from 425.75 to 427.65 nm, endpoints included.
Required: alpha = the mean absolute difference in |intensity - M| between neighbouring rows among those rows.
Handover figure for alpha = 0.0112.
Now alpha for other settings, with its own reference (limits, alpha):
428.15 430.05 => 0.0105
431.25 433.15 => 0.0203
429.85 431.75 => 0.0156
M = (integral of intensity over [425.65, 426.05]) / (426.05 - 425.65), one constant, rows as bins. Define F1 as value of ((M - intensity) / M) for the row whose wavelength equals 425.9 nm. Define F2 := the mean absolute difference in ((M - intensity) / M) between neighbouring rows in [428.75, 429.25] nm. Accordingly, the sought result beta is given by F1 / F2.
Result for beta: -1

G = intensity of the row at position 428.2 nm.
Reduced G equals 0.58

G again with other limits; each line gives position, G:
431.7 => 0.66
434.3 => 0.563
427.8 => 0.579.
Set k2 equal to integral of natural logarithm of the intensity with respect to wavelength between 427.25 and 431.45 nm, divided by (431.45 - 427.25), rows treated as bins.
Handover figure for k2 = -0.71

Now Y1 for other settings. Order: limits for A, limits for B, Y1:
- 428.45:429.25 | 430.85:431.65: -0.01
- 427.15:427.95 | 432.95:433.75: 0.03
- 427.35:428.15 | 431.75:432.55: 0.01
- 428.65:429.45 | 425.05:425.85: 0.02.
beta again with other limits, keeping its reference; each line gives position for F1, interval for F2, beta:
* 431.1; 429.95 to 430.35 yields 12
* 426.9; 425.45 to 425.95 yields 7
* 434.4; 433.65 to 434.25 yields 0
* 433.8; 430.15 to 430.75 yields 45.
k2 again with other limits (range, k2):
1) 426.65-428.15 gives -0.61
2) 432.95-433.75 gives -0.52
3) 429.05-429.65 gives -0.67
